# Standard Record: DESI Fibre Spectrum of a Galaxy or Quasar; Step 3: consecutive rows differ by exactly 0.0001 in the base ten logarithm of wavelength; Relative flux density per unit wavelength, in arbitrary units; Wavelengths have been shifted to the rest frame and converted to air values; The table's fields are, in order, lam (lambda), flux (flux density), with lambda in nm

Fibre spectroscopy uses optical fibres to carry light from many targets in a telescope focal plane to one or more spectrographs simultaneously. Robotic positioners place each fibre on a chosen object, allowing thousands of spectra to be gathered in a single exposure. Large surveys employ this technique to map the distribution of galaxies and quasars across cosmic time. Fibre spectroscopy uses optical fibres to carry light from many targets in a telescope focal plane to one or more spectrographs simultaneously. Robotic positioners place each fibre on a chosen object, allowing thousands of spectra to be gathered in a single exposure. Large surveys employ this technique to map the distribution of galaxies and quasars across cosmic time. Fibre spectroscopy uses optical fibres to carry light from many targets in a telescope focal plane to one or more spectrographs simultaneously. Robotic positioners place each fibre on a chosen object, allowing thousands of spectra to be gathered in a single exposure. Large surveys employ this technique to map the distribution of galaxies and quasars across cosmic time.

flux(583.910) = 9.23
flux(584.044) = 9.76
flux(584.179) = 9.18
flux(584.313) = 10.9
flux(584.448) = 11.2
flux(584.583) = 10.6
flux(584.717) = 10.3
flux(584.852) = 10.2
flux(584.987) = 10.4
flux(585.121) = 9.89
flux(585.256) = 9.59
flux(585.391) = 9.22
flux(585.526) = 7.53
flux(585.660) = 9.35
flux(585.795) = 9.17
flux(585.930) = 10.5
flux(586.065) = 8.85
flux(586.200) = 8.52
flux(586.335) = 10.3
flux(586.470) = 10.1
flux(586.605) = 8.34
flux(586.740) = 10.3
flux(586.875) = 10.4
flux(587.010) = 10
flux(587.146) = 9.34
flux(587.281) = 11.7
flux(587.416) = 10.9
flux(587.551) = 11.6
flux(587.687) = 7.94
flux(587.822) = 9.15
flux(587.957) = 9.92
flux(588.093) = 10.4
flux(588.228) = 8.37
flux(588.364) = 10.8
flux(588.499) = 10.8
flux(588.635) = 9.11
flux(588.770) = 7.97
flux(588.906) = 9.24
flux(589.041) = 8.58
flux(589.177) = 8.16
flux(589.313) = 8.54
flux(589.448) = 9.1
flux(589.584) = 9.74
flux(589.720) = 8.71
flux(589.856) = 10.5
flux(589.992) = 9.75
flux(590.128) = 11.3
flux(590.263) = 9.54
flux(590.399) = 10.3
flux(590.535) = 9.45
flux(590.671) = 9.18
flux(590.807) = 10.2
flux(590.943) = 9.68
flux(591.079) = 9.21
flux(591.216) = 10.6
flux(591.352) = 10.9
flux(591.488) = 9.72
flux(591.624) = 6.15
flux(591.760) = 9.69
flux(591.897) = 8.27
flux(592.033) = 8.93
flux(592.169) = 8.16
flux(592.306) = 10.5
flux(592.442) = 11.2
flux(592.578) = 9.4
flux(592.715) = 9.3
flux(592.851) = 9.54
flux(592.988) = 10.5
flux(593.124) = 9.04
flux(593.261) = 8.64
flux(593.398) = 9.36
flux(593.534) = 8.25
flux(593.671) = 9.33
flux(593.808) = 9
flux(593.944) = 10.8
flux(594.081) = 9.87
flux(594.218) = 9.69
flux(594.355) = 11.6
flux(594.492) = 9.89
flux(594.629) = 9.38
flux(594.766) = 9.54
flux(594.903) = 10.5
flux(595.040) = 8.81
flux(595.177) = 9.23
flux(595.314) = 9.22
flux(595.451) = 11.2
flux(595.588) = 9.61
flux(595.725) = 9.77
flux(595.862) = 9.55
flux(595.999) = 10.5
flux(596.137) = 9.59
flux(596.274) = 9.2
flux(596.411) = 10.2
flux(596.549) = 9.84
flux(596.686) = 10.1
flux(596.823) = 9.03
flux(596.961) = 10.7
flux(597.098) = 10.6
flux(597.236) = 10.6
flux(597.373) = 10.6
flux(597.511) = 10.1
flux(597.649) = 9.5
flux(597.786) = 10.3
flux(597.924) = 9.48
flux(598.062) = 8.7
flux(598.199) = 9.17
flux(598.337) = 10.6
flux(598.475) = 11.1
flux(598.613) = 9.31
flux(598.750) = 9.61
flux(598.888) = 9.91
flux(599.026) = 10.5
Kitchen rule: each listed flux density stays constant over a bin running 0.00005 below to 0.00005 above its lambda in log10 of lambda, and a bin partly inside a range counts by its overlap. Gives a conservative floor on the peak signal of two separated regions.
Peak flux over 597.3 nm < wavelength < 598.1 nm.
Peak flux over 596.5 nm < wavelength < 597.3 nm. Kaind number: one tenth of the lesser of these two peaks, 1.06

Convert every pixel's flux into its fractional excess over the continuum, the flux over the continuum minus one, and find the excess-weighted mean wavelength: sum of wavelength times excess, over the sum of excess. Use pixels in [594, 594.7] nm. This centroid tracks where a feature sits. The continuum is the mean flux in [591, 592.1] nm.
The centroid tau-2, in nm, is 594.33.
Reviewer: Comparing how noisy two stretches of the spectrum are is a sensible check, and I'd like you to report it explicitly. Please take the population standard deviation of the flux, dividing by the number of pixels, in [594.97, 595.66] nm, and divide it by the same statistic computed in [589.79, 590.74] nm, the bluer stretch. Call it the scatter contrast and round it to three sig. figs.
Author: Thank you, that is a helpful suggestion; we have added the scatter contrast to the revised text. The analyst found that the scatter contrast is 1.22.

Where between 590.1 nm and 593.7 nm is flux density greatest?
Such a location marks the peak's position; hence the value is 590.128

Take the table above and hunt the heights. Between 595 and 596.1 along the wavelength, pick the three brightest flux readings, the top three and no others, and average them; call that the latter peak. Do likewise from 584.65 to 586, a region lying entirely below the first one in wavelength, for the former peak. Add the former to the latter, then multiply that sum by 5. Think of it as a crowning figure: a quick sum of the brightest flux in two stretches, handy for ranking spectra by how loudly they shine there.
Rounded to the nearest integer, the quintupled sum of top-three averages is 104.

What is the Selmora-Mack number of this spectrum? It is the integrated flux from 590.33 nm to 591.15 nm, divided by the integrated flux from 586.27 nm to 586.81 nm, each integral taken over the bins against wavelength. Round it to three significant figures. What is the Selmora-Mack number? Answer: 1.50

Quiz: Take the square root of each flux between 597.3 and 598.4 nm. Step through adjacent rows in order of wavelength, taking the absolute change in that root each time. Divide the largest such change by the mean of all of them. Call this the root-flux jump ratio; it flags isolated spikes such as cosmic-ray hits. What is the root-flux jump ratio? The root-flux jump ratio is 1.8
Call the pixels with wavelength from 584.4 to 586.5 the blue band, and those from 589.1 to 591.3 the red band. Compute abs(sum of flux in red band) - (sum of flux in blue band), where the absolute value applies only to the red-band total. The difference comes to -2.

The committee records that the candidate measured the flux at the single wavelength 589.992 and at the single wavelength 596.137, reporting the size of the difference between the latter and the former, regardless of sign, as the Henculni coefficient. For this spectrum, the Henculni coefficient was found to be 0.16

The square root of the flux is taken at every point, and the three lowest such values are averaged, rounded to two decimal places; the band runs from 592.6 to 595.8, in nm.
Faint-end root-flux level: 2.93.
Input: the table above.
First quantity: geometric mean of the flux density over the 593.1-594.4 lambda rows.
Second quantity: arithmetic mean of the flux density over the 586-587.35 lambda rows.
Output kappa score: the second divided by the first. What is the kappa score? 1.03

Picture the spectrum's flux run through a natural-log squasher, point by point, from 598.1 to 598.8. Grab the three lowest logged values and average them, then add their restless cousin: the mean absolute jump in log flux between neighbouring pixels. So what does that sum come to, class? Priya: 2.34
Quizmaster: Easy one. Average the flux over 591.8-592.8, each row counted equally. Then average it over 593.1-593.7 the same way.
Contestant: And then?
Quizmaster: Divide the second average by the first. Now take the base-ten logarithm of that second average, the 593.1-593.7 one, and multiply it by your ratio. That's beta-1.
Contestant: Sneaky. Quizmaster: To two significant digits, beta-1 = 0.90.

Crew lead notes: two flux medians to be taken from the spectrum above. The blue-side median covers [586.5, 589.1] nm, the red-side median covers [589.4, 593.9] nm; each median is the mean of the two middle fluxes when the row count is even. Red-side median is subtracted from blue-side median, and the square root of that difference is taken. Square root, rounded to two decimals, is 0.69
